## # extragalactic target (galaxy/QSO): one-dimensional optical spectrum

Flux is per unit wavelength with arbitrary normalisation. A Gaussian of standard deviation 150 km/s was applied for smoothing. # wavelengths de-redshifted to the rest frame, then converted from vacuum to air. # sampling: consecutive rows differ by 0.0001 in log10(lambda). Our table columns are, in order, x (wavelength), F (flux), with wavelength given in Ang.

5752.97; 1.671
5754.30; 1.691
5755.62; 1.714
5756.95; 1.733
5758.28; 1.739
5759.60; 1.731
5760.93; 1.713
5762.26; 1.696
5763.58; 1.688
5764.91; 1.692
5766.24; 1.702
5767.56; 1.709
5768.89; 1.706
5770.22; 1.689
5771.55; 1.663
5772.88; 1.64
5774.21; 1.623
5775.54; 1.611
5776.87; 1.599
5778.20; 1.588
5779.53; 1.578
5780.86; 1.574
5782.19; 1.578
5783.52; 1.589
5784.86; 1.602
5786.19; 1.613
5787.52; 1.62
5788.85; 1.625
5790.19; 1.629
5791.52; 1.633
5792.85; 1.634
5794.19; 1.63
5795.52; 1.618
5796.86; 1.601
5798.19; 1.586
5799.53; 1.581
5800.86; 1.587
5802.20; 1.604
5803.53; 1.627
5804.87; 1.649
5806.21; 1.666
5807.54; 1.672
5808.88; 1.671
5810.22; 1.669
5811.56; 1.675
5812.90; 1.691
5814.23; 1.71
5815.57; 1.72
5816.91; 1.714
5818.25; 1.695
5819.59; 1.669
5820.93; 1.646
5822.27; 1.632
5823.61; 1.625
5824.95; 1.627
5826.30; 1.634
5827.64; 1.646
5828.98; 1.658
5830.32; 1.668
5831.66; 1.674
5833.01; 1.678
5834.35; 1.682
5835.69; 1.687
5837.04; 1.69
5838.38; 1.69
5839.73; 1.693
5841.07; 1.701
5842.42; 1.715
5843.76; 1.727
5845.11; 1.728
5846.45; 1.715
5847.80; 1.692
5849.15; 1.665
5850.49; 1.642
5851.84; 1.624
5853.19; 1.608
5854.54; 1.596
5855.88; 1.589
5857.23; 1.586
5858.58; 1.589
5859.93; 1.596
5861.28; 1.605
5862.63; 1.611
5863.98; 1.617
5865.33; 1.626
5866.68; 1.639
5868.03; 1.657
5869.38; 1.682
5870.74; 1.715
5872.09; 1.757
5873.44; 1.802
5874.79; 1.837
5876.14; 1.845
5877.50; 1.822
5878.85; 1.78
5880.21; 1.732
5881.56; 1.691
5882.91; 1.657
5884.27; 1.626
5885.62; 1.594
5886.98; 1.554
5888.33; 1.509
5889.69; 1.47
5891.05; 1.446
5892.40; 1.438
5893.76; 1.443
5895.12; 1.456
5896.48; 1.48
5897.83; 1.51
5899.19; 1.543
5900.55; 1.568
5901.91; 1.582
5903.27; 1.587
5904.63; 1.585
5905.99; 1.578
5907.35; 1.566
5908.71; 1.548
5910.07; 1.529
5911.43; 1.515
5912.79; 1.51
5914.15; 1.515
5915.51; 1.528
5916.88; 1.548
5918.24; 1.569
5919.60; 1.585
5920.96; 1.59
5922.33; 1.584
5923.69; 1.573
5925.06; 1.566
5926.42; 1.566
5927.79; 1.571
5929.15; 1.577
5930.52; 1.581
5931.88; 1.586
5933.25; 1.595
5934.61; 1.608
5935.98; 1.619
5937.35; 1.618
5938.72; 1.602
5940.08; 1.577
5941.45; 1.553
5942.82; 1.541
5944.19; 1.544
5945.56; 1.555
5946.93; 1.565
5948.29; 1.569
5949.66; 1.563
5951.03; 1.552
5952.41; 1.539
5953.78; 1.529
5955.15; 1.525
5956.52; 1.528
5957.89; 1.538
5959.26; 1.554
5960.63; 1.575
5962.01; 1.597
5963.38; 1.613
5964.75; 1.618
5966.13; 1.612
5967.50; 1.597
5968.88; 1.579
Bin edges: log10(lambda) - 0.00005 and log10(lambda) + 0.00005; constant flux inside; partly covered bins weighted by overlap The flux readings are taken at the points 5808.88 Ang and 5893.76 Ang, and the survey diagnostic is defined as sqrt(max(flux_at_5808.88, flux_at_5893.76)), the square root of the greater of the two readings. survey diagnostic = 1.293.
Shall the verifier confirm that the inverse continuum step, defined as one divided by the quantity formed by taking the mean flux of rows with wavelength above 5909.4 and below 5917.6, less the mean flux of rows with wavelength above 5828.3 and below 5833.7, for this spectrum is -7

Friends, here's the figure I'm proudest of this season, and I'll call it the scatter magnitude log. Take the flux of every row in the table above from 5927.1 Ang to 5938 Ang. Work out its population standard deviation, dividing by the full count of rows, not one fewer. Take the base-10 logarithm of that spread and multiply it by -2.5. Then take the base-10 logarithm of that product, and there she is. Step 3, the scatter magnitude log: 0.64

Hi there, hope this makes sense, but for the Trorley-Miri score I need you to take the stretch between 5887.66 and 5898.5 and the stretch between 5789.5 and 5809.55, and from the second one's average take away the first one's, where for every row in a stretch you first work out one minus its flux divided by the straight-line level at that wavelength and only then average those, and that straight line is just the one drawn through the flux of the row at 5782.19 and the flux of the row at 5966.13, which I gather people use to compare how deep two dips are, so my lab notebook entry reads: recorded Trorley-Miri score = -0.11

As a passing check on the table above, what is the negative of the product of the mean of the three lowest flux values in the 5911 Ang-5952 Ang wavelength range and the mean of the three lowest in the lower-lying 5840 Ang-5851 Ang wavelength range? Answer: -2.52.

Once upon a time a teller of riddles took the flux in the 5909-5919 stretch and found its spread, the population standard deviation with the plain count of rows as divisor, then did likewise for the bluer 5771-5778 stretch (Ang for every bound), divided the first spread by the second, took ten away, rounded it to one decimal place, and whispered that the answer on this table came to -9.1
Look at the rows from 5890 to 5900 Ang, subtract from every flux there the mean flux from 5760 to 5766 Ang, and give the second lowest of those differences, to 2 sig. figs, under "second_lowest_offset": -0.25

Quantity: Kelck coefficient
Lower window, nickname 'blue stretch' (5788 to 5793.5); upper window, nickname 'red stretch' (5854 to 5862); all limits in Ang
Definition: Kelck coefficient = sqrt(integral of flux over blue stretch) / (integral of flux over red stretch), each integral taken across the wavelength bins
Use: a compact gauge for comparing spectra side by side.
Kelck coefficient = 0.23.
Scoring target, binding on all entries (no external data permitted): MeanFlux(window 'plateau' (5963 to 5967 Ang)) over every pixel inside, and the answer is 1.61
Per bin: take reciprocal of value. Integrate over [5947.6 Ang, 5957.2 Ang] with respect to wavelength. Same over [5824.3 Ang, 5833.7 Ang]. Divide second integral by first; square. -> 0.83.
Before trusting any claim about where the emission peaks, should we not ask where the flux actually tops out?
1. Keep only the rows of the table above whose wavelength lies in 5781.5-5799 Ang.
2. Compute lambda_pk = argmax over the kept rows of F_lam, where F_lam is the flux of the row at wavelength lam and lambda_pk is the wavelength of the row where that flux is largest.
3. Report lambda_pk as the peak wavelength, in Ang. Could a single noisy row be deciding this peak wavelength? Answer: 5792.85 Ang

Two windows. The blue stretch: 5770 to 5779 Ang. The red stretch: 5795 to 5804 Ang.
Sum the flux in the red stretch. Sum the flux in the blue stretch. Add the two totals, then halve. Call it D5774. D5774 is 11.3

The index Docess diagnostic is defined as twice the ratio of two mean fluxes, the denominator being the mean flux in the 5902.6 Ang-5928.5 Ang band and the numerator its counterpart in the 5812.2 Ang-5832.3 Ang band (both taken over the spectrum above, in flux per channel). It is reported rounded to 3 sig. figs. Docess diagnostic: 2.14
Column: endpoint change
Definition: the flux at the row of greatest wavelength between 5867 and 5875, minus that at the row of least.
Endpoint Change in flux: 0.18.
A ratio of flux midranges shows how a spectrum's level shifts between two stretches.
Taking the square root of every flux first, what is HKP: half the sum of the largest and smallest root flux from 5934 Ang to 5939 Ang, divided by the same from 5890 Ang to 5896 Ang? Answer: 1.05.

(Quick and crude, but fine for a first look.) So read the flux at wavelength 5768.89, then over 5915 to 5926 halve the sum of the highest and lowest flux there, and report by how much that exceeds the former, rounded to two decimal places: -0.15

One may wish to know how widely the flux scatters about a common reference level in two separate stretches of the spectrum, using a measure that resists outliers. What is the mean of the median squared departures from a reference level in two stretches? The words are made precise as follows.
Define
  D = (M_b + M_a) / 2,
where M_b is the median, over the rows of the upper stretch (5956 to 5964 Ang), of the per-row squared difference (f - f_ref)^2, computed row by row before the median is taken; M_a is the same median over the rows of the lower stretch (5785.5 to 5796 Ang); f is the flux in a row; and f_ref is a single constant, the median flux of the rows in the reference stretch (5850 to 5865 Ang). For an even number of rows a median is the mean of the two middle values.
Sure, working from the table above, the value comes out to 0.001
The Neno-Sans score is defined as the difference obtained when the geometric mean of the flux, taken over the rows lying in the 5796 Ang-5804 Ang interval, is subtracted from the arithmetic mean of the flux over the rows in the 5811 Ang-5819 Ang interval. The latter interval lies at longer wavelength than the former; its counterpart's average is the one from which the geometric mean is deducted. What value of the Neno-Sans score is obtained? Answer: 0.10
